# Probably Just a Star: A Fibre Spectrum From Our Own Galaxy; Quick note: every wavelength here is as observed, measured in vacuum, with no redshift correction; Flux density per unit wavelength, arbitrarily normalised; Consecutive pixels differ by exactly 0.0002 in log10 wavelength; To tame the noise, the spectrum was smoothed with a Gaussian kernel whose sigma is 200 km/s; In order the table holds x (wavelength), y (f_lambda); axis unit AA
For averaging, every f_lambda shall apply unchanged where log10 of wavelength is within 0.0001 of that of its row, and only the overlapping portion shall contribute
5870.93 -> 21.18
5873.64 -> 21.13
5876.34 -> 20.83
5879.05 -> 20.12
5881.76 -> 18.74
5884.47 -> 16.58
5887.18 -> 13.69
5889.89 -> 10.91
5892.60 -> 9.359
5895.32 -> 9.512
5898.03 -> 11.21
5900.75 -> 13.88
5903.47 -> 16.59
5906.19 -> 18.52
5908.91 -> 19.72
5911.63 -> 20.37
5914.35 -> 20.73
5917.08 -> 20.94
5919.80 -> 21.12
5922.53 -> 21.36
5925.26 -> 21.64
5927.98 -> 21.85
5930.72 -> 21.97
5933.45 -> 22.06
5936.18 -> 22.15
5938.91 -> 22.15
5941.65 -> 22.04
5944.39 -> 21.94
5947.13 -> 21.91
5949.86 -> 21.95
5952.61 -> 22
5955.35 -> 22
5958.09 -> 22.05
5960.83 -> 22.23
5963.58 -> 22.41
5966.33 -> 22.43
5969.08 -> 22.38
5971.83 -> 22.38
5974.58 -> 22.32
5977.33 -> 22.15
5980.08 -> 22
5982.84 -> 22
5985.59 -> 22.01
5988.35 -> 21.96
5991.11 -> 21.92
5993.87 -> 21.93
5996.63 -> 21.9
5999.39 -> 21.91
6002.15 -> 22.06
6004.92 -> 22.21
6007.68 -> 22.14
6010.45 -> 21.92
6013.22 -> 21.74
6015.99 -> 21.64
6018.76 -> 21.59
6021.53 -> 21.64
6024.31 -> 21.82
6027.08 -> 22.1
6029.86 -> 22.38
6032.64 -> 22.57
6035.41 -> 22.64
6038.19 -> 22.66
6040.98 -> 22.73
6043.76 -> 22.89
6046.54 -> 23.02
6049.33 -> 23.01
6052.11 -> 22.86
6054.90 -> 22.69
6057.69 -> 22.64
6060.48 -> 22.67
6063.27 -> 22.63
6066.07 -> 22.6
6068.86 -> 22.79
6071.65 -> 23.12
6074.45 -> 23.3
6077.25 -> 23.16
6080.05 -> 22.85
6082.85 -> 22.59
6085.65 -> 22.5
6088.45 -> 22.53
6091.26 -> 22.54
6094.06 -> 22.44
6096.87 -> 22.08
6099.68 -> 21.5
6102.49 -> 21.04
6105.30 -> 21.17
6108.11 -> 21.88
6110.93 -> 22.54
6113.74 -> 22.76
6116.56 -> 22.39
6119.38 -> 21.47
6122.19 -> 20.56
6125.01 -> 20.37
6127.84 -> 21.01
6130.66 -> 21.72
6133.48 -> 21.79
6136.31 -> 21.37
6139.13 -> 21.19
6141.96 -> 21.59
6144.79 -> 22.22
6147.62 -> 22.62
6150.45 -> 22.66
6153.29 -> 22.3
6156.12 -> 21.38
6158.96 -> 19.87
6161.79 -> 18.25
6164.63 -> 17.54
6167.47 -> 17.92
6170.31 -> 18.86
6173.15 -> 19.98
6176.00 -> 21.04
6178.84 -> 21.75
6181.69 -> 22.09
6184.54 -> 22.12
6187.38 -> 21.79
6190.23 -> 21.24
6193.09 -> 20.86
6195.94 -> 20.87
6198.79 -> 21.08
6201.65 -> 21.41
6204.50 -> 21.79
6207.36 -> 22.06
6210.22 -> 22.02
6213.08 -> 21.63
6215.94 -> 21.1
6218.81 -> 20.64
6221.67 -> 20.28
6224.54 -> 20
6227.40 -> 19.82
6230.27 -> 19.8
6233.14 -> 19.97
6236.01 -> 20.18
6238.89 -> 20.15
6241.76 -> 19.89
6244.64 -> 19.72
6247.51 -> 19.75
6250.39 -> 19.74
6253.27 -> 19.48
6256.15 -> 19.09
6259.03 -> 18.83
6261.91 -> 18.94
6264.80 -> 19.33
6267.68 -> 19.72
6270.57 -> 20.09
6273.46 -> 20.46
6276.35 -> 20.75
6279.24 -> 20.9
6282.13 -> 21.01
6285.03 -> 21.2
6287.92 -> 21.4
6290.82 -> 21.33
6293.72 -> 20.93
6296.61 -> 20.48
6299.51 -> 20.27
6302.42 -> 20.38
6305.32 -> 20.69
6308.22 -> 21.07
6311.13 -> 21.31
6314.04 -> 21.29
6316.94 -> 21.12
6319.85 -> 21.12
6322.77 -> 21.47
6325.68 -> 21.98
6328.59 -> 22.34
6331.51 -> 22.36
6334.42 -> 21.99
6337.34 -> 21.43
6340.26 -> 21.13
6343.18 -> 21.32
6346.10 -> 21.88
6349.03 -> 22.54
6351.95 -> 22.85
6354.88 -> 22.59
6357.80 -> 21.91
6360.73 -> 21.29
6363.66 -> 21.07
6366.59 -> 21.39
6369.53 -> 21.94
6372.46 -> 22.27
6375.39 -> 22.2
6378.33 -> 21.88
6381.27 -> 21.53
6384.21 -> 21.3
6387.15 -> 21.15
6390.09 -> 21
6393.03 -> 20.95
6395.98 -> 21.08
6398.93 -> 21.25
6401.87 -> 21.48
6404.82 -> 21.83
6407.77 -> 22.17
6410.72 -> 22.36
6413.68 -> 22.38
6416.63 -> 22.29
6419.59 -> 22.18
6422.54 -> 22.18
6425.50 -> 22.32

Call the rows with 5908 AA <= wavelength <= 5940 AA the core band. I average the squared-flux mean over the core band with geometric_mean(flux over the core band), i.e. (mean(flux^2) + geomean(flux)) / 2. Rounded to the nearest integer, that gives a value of 239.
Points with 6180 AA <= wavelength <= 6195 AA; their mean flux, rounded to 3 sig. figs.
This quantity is 21.6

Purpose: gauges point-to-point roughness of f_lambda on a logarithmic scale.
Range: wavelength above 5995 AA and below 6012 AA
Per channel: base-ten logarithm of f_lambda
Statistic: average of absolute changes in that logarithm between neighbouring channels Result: 0.0024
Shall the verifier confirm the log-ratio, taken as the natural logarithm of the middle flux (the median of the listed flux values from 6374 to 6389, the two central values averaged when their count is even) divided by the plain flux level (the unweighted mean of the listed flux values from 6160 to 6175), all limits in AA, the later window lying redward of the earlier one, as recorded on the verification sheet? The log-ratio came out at 0.15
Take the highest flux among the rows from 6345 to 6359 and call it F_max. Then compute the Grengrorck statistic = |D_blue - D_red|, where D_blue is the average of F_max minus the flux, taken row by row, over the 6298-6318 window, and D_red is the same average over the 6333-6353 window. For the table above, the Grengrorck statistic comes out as 1.0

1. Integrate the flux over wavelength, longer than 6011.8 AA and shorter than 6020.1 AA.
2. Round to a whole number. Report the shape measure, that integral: 180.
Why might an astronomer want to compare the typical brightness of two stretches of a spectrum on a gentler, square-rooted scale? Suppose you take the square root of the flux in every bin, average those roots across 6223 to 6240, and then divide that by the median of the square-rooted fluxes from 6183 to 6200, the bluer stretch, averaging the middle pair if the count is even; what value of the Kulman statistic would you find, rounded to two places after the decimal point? 0.97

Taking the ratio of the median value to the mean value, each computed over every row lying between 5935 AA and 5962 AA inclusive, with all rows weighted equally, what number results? 1.00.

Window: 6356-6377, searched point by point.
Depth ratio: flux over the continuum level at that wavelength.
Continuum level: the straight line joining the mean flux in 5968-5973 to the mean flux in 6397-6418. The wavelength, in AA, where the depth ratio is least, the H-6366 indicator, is 6363.66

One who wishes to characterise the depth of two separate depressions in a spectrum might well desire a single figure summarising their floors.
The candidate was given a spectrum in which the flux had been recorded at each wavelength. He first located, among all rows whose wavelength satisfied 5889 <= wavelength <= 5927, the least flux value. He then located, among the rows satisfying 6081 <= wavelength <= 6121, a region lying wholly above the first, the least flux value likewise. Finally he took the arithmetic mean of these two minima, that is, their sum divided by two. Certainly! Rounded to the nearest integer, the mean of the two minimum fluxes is 15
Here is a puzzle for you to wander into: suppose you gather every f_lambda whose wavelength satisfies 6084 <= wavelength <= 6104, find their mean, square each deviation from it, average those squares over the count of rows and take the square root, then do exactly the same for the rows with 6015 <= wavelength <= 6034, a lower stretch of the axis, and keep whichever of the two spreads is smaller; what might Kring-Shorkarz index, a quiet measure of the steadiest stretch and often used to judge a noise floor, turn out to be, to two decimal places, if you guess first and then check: 0.36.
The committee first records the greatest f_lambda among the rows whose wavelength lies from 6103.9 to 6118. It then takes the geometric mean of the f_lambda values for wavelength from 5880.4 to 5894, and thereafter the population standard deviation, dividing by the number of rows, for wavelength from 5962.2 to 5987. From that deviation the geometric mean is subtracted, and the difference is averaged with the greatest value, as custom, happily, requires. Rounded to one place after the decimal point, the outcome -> 4.8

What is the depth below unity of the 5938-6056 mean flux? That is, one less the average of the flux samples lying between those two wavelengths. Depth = -21.2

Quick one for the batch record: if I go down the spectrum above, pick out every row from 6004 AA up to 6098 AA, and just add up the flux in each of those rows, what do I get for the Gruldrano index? 765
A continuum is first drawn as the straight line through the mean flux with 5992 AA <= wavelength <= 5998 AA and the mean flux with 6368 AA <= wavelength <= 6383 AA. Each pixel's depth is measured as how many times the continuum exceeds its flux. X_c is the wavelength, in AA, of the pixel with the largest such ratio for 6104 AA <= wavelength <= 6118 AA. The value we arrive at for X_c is 6105.30 AA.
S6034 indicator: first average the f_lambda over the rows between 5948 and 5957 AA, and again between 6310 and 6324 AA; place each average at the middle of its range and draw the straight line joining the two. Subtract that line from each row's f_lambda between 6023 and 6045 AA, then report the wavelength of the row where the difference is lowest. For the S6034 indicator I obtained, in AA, 6024.31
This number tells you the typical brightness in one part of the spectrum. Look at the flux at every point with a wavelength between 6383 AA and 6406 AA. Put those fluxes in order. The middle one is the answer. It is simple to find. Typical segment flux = 21.2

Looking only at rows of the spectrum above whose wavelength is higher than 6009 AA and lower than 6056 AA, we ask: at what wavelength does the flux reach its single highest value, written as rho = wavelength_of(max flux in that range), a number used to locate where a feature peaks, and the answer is 6046.54 AA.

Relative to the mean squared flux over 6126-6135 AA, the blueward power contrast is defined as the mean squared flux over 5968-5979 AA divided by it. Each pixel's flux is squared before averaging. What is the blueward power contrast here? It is 1.08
